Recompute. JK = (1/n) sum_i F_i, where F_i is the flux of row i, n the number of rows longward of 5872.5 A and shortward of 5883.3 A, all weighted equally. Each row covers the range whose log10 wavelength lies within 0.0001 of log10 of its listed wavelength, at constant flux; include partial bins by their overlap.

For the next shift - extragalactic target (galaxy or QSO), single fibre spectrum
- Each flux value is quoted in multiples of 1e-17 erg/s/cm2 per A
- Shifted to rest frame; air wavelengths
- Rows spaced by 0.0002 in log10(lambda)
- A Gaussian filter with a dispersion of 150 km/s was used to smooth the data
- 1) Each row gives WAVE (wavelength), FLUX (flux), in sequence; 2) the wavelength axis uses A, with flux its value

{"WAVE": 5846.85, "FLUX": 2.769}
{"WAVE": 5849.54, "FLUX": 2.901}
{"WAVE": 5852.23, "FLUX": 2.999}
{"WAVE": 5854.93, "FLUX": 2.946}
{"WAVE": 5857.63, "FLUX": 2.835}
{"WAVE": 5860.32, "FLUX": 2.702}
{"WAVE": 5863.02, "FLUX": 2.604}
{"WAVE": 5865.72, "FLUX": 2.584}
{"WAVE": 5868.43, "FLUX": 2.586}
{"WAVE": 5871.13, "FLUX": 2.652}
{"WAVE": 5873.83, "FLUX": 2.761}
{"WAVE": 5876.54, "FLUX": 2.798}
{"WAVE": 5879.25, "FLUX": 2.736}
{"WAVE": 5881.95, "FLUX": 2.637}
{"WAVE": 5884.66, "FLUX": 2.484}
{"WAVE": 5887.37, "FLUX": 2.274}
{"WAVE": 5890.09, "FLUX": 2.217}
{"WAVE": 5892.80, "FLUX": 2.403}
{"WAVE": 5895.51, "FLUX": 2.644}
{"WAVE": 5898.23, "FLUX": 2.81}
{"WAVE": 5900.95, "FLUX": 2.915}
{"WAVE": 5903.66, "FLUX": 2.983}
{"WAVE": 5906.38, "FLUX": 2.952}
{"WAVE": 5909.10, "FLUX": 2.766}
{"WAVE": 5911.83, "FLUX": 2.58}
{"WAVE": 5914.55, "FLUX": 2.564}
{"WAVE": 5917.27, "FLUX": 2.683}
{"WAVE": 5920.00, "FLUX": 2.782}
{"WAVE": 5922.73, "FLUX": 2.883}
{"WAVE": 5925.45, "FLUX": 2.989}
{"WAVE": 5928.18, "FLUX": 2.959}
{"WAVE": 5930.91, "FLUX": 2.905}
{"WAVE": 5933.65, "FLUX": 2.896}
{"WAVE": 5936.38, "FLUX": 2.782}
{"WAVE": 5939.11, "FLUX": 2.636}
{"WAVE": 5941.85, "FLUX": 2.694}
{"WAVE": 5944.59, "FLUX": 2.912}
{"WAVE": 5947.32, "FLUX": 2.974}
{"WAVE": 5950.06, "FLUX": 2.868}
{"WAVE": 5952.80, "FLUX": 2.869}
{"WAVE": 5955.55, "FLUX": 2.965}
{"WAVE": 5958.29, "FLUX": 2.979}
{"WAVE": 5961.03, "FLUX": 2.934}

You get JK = 2.7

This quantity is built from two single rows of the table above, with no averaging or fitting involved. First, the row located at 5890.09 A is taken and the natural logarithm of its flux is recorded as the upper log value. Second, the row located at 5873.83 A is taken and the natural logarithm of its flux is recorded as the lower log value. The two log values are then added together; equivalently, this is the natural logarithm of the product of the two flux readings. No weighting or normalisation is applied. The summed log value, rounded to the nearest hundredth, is 1.81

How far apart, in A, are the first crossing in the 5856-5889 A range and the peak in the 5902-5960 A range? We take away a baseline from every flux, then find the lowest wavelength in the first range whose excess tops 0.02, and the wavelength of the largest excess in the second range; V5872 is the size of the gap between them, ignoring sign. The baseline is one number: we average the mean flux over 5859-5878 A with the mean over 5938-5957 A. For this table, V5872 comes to 67.8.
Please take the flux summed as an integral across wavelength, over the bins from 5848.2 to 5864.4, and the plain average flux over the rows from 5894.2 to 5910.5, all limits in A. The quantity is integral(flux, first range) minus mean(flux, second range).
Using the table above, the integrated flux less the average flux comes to 43.0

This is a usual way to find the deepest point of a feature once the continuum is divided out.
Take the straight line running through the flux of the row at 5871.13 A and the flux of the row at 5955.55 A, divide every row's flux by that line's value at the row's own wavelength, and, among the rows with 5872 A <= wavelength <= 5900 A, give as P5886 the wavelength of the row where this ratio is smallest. 5890.09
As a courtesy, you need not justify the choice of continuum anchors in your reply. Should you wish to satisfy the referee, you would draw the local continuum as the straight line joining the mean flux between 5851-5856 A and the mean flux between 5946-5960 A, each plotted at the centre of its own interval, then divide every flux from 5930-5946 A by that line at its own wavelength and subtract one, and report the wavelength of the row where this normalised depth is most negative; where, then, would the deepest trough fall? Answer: 5939.11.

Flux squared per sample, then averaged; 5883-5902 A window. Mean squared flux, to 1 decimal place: 6.5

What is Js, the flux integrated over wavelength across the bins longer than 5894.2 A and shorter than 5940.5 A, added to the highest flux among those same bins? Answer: 133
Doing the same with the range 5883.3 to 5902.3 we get 51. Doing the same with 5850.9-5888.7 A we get 105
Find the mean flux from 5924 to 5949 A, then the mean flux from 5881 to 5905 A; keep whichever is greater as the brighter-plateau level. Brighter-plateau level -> 2.86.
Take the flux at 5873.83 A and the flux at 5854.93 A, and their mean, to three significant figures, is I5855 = 2.85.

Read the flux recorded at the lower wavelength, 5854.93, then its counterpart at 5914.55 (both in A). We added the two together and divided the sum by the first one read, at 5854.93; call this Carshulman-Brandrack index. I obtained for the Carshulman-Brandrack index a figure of 1.87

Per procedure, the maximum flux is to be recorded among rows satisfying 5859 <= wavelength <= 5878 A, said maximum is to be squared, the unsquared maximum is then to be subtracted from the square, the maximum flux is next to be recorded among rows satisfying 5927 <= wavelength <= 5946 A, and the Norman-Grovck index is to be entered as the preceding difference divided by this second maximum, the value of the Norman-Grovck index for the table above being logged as 1.70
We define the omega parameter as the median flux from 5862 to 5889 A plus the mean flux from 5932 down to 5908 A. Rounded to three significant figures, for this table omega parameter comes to 5.41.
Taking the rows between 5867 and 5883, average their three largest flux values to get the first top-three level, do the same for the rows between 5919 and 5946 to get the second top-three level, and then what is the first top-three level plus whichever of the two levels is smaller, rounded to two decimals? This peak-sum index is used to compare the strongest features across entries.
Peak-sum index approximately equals 5.53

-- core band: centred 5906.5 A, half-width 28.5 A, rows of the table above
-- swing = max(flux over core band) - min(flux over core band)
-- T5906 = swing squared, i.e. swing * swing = 0.60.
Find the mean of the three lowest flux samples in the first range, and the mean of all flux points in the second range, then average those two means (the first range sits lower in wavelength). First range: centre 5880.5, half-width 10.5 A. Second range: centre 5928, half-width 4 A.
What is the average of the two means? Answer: 2.64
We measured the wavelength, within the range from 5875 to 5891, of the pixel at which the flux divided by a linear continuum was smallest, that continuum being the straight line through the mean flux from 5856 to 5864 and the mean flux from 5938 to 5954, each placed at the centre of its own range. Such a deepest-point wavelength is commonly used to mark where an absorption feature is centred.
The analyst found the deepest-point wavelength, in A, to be 5890.09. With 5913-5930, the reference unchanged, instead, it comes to 5914.55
